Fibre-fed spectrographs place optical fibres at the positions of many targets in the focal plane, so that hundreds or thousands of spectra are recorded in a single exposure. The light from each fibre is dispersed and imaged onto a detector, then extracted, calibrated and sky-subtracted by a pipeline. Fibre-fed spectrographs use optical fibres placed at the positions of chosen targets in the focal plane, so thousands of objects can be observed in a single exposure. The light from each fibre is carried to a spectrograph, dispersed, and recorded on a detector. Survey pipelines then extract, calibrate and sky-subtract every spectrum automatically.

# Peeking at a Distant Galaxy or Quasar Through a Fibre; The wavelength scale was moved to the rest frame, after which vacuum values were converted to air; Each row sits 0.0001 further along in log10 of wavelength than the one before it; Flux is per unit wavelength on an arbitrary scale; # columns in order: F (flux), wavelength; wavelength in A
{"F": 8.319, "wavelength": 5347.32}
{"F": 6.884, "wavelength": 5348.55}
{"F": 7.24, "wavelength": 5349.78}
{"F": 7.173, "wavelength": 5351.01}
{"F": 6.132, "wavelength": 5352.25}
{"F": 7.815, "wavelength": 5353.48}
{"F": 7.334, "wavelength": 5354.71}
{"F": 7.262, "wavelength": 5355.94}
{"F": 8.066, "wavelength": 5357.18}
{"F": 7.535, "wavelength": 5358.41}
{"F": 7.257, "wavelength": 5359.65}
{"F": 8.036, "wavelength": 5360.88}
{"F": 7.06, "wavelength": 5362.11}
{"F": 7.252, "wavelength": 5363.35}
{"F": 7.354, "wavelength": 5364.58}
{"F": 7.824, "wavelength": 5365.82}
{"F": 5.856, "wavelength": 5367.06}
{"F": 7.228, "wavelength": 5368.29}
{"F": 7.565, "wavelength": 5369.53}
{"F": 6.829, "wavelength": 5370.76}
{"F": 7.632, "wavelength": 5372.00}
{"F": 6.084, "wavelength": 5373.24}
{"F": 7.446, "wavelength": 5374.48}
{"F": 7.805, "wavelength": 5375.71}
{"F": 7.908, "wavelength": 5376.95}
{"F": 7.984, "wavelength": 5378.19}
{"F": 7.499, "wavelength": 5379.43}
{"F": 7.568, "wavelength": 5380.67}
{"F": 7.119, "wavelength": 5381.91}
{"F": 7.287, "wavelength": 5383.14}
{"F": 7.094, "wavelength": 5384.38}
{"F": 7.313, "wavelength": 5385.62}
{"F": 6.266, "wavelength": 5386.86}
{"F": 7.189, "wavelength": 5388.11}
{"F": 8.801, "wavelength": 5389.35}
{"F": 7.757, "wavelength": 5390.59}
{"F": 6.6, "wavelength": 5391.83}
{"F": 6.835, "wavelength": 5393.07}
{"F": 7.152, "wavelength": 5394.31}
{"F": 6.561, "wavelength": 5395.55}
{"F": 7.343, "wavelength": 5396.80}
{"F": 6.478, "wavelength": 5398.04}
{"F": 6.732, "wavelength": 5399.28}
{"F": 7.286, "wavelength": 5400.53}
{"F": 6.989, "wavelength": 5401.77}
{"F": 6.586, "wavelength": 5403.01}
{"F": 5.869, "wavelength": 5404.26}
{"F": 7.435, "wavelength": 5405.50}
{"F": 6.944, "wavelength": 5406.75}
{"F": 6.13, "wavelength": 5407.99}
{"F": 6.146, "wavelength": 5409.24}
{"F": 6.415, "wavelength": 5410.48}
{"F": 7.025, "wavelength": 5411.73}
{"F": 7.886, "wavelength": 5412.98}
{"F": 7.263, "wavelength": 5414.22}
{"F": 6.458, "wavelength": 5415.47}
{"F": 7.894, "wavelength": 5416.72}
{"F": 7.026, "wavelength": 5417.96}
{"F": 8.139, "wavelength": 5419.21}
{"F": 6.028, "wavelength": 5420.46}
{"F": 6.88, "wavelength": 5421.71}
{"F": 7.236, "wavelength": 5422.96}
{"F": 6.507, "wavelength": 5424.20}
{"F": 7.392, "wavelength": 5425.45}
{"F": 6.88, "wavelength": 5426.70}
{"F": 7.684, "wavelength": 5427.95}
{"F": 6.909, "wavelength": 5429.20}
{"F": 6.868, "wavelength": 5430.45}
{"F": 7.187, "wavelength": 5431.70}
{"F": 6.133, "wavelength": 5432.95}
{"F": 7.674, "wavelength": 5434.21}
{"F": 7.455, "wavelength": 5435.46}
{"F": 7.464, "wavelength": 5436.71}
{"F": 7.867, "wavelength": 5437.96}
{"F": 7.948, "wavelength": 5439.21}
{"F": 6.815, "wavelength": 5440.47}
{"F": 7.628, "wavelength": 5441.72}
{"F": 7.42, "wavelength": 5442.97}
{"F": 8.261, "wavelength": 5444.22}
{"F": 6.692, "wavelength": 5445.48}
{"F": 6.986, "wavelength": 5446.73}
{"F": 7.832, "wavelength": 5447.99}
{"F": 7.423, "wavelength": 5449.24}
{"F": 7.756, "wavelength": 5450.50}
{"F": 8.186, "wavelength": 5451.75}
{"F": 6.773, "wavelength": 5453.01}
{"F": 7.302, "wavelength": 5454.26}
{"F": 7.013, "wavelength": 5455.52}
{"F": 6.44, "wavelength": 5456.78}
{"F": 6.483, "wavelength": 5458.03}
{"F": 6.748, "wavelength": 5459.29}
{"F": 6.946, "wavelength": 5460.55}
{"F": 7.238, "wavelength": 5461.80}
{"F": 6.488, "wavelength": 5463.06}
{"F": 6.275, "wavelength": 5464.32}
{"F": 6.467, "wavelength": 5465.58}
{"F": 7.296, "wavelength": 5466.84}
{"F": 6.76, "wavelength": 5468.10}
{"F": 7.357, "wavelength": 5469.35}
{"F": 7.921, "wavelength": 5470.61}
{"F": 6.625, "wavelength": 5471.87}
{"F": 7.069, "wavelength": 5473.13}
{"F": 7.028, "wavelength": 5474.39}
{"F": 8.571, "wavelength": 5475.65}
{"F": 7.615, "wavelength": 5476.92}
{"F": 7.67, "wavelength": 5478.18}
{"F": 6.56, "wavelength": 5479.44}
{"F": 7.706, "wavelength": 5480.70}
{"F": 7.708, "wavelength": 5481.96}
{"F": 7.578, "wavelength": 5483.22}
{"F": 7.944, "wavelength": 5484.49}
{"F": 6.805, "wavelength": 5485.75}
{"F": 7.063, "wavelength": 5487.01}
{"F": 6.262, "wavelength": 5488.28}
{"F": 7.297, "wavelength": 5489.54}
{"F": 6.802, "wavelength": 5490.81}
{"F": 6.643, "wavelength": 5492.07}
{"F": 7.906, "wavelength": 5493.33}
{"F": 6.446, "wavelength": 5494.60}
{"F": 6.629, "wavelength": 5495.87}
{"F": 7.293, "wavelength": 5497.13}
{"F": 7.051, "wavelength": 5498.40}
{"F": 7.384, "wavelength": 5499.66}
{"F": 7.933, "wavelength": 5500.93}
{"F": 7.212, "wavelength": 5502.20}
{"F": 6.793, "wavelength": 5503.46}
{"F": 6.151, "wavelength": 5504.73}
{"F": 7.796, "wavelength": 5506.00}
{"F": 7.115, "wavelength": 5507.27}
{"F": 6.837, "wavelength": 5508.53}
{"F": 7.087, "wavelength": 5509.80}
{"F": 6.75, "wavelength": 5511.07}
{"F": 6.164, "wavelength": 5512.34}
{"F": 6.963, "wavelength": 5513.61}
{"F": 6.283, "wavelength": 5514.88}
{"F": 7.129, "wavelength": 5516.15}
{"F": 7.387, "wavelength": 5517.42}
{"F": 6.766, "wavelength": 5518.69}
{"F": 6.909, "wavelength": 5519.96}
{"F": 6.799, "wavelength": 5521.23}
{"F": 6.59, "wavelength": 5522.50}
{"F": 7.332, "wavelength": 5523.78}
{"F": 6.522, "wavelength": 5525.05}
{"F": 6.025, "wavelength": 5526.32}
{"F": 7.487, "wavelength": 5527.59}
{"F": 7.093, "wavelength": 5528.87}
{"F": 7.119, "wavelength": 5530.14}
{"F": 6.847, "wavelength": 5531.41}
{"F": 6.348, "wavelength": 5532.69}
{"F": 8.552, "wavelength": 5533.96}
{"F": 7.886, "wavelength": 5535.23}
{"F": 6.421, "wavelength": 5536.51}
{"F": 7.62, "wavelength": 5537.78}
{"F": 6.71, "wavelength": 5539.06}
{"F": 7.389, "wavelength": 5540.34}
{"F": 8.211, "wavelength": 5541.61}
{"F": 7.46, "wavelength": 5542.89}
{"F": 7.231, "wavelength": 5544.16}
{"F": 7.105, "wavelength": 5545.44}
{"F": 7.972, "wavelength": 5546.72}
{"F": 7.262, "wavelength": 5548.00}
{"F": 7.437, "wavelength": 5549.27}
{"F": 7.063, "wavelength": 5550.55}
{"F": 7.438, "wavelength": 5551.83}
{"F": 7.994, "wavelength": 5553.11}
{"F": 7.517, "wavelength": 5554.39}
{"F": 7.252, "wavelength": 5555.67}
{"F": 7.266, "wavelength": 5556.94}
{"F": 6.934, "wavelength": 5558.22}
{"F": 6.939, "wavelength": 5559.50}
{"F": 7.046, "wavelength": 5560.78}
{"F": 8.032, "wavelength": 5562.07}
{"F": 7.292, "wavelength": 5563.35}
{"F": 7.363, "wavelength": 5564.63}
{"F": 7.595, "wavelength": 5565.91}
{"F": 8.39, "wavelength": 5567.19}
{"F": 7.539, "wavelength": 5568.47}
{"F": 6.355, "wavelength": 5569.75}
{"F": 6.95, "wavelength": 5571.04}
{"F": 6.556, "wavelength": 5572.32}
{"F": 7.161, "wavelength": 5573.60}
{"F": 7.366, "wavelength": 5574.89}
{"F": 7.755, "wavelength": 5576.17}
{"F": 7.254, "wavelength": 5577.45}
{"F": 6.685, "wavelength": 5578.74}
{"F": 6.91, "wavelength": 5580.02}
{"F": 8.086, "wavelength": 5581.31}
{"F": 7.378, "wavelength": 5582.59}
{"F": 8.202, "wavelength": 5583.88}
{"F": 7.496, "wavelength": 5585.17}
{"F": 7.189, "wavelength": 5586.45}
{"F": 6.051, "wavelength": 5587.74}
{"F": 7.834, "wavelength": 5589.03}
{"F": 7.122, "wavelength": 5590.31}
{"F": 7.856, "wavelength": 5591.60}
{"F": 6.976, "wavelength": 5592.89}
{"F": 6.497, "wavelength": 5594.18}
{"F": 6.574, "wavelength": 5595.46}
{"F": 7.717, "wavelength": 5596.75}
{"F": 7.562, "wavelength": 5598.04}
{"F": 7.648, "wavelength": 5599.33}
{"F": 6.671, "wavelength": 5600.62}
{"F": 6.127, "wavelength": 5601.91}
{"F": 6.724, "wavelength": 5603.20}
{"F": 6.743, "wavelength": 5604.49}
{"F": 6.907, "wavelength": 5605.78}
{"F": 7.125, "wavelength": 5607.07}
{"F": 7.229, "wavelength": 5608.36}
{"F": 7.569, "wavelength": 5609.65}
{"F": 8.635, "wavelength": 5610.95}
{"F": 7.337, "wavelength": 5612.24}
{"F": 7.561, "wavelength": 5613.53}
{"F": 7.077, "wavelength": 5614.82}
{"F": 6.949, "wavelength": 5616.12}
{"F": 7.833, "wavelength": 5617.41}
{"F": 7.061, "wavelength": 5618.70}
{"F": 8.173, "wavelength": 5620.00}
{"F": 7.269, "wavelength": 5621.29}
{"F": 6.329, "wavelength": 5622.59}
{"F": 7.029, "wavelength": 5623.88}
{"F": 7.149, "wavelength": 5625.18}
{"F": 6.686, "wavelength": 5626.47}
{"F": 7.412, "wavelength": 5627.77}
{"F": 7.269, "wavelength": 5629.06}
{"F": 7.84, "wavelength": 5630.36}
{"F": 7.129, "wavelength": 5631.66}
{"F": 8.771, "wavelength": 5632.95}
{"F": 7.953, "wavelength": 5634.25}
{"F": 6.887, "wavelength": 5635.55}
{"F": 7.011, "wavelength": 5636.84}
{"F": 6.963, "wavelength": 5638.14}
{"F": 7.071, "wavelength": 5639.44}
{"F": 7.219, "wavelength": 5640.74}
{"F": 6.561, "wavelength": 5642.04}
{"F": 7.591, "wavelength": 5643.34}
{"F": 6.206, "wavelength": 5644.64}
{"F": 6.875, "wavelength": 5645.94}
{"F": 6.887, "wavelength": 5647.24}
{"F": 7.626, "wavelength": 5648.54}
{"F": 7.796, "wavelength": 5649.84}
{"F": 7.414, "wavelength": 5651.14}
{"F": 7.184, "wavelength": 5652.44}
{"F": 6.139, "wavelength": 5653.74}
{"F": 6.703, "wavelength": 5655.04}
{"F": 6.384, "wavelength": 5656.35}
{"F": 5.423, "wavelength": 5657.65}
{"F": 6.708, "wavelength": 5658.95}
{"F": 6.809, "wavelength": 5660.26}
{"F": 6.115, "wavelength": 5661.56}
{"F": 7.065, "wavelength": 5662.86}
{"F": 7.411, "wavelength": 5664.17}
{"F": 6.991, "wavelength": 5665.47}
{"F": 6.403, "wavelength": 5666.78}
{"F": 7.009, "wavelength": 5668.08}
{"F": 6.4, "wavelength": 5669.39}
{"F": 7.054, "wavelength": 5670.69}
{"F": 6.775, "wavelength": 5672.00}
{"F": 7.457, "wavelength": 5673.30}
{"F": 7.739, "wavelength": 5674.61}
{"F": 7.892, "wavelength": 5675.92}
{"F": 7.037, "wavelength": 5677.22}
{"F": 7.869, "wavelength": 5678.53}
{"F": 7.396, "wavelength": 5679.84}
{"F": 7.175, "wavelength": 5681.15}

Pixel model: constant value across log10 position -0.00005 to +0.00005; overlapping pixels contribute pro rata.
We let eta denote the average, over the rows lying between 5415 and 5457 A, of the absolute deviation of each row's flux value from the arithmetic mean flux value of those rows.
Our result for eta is 0.49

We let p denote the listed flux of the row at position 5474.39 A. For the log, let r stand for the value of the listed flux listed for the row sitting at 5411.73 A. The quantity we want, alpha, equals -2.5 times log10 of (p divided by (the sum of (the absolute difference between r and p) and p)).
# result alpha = 0.000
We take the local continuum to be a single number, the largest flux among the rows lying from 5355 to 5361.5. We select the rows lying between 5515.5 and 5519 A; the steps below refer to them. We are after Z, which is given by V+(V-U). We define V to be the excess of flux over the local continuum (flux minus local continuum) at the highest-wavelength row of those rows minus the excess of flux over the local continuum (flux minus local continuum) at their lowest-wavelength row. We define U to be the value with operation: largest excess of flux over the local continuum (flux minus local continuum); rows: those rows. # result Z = 0.0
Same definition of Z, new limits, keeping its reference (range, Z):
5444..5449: -1.1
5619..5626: -2.2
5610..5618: -2.2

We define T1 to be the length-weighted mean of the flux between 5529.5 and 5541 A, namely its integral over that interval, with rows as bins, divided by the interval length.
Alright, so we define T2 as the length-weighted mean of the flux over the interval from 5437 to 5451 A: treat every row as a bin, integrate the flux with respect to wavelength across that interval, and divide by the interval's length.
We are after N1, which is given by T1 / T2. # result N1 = 0.96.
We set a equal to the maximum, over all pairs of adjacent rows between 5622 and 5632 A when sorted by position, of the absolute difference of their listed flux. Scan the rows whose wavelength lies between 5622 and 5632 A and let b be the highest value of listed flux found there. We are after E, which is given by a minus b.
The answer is -7.1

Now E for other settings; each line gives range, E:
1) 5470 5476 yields -7.0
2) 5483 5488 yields -6.8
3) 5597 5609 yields -6.7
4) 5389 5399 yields -7.6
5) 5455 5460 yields -6.4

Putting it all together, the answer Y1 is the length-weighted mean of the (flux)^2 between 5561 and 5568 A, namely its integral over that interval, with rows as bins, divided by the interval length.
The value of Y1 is 59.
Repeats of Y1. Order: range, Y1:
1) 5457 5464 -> 46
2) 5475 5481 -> 58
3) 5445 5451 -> 54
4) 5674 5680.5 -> 58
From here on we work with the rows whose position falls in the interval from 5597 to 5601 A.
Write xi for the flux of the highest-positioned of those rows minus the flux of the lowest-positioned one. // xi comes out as -0.89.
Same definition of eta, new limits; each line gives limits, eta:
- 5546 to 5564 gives 0.29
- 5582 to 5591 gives 0.46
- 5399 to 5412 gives 0.42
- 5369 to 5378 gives 0.50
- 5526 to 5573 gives 0.43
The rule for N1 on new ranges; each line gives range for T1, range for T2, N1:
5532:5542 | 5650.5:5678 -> 1.07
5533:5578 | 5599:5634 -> 1.01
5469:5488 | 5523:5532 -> 1.07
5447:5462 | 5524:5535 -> 1.02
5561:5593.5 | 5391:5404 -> 1.07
